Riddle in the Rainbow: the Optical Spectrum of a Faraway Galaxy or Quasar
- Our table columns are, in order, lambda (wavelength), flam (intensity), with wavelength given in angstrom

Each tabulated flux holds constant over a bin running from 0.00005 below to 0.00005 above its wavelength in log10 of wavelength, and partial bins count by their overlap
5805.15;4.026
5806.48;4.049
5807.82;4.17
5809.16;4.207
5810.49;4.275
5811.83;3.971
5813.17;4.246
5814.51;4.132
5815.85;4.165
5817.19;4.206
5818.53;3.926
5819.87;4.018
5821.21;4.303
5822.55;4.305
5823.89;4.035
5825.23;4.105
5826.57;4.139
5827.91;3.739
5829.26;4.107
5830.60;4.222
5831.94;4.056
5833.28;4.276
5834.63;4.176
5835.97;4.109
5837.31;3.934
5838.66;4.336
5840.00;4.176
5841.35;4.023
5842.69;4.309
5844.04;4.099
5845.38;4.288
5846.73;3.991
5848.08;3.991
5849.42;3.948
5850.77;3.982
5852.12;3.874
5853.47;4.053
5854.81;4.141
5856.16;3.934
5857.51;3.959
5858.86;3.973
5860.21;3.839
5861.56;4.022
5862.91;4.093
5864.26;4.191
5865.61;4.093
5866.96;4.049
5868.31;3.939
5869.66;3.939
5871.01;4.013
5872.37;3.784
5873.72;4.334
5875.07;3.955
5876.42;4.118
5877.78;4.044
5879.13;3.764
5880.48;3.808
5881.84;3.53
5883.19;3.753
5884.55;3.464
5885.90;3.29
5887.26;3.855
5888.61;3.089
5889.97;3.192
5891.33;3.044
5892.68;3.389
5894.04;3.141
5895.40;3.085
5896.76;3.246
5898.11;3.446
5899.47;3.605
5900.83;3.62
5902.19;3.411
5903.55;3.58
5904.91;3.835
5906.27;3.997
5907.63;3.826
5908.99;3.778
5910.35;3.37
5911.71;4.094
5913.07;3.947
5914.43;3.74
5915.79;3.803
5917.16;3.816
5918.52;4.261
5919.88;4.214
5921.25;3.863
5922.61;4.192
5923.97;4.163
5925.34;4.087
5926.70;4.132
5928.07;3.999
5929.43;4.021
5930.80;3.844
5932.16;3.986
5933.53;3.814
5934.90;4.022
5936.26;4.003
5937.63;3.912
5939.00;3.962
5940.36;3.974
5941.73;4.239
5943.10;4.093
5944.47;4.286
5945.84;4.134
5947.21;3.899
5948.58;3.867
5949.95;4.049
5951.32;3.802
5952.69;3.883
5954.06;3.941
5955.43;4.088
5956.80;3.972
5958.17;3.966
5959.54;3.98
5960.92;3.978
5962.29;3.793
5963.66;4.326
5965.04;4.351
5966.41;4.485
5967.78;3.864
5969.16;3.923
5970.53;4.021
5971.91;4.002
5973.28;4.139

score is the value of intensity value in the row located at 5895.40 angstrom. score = 3.085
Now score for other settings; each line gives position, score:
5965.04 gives 4.351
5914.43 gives 3.74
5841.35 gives 4.023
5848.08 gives 3.991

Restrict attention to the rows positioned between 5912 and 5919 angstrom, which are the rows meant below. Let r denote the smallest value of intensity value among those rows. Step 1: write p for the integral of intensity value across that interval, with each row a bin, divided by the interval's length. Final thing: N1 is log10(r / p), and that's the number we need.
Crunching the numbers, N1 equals -0.020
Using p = 3.9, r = 3.74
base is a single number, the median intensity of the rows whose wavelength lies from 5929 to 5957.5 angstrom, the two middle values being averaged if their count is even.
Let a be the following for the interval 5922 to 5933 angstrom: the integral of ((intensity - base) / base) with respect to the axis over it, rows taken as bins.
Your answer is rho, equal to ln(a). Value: -1.6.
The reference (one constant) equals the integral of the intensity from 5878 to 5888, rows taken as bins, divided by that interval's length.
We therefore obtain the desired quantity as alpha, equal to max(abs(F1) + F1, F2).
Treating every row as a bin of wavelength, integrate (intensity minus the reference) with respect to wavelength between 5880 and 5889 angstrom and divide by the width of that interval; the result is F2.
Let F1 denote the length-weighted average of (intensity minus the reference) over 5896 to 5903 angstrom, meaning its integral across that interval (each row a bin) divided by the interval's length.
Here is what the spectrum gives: 0.0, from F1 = -0.19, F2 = -0.11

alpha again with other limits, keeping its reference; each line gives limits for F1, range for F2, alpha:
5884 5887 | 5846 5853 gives 0.3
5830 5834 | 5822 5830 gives 1.1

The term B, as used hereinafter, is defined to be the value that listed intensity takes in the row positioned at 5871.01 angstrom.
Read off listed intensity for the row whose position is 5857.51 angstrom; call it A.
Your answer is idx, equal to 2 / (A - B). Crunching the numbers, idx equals -37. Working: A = 3.959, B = 4.013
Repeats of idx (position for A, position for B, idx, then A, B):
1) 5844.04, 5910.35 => 3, 4.099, 3.37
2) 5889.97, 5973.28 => -2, 3.192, 4.139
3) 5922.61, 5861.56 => 12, 4.192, 4.022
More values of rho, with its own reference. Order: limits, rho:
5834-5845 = -0.7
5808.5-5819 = -0.8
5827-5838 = -1.2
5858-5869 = -2.0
